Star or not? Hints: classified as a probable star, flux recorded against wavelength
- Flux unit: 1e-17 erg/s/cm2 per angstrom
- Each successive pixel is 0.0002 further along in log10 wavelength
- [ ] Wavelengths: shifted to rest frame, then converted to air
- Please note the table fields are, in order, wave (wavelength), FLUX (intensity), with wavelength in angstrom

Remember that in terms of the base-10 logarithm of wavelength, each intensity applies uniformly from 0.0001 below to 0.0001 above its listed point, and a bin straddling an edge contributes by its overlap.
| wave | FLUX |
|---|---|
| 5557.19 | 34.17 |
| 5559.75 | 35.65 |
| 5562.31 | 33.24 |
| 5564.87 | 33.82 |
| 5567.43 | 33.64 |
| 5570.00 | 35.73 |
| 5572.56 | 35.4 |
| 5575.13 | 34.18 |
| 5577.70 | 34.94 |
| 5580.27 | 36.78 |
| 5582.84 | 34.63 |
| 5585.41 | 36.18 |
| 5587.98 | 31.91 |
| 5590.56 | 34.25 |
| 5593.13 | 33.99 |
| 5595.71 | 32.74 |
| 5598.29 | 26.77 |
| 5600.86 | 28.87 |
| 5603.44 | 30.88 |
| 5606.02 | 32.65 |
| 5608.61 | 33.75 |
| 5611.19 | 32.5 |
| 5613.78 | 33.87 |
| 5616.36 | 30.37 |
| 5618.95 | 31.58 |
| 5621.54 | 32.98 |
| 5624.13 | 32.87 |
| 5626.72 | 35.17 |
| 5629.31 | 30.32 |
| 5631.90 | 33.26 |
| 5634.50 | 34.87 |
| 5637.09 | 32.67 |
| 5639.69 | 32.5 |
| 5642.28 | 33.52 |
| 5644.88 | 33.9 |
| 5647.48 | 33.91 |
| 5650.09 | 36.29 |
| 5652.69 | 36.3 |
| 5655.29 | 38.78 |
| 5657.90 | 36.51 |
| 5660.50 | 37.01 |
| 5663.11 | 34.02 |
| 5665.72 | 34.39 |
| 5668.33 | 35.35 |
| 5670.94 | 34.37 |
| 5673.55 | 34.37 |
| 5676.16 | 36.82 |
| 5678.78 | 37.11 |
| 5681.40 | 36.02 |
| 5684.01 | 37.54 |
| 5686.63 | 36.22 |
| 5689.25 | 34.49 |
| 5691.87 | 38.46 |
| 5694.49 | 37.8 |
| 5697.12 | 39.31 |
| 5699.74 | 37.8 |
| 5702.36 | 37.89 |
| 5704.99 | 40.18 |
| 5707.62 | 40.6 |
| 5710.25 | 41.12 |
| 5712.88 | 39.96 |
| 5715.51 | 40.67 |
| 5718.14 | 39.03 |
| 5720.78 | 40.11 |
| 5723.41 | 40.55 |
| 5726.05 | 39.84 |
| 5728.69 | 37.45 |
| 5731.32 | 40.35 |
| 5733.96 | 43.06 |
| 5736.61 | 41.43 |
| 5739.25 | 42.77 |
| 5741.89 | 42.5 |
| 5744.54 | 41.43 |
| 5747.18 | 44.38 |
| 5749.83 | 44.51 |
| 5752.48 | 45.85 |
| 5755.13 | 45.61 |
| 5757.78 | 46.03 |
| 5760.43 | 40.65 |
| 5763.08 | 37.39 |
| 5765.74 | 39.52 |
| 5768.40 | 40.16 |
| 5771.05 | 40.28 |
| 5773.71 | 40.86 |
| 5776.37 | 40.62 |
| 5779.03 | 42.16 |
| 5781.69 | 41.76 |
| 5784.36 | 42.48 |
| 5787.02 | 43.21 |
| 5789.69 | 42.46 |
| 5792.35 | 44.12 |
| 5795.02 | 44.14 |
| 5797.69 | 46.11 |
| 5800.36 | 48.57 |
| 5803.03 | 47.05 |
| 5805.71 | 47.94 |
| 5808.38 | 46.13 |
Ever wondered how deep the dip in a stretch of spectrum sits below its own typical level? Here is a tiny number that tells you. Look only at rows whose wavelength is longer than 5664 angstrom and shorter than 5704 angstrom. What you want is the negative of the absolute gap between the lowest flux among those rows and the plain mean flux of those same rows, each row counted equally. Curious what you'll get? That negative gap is -2.2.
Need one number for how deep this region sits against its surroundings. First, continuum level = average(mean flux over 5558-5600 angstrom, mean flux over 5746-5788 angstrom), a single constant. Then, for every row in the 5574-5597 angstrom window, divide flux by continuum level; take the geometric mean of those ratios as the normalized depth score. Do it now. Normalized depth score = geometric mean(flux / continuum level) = 0.90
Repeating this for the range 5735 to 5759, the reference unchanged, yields 1.15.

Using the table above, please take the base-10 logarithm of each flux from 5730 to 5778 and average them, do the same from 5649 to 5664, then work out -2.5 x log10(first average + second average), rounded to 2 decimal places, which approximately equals -1.26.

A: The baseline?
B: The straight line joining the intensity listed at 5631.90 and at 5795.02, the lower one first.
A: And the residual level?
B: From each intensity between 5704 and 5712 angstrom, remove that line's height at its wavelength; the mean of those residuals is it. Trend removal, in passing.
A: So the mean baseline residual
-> 2.3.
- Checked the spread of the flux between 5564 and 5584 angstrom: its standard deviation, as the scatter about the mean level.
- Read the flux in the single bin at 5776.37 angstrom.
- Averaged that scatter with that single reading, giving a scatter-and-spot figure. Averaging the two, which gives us 20.8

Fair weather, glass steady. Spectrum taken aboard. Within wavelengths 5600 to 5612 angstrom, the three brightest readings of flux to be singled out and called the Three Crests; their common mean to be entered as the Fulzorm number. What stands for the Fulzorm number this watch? 33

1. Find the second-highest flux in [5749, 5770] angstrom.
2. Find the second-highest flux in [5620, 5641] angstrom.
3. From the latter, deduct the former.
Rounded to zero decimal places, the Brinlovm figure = -11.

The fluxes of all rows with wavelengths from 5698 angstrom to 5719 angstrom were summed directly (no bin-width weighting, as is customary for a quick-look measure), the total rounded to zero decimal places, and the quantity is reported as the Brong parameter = 317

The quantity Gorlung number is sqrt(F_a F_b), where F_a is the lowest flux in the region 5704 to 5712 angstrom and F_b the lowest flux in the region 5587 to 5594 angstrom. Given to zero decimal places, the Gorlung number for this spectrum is 36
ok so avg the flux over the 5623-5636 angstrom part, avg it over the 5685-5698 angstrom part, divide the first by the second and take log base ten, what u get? -0.05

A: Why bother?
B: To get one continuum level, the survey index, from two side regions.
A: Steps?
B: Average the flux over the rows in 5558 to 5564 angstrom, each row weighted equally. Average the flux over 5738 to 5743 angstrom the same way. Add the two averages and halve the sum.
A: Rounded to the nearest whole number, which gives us 39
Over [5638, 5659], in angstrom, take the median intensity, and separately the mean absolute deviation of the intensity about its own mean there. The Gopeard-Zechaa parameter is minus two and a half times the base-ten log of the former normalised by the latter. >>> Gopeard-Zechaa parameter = -3.25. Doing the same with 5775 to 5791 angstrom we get -4.59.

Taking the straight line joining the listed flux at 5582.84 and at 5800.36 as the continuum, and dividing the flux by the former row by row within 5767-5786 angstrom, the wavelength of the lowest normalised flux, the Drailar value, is 5771.05 angstrom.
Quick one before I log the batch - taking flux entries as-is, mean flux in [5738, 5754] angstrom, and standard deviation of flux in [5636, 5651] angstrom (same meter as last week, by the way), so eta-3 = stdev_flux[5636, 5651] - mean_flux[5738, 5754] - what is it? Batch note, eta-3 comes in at -42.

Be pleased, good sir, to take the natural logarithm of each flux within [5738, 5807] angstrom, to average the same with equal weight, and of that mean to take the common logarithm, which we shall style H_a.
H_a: 0.576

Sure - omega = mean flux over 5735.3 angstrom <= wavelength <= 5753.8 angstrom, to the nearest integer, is 43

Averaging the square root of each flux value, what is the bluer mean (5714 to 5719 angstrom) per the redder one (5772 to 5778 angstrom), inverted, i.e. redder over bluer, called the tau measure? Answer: 1.01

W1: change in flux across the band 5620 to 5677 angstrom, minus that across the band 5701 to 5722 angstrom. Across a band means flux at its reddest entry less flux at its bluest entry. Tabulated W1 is 1.6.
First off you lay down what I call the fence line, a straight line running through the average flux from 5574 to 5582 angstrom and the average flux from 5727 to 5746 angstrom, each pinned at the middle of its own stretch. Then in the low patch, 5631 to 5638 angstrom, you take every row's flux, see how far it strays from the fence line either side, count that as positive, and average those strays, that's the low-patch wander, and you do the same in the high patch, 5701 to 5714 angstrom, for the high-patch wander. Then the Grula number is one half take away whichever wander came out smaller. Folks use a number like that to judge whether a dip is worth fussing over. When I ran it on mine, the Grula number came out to -0.3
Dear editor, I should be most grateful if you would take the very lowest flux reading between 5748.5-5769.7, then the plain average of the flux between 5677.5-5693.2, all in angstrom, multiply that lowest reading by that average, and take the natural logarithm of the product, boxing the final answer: 7.22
